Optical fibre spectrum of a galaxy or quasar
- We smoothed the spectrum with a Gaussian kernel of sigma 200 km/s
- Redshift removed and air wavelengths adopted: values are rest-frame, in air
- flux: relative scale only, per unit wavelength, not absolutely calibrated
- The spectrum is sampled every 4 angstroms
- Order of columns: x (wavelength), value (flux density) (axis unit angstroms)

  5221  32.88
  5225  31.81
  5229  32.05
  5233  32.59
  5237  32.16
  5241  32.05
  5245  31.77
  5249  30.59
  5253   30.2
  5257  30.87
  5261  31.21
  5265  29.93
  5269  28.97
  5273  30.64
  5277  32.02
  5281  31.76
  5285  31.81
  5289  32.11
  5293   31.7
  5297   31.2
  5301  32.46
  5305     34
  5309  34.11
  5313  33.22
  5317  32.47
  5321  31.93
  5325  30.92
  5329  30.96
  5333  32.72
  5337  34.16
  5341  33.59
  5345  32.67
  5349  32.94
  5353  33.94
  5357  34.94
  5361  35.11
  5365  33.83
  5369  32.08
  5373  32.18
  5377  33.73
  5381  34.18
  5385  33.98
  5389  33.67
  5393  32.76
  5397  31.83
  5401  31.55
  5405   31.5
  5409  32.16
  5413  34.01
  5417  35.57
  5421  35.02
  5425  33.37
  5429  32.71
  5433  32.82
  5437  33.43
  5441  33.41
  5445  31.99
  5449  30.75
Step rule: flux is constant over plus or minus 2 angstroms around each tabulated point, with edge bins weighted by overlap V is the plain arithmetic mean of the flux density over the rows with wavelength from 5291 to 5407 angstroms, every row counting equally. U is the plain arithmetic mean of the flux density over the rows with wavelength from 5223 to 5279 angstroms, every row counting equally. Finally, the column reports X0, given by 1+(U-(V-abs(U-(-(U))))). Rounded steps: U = 31.2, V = 32.9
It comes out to 61.7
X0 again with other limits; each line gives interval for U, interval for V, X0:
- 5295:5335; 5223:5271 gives 67.0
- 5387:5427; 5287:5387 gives 67.4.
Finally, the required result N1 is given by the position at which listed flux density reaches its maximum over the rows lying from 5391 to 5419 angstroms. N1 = 5417 angstroms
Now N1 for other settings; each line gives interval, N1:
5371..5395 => 5381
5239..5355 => 5337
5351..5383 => 5361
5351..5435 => 5417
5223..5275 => 5233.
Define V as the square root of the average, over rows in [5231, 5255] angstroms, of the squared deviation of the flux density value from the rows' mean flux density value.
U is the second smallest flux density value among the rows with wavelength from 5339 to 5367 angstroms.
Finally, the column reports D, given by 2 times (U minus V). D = 64.1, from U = 32.94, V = 0.9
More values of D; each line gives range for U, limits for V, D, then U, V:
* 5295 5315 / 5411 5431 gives 62.8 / 32.46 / 1.0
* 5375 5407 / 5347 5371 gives 61.0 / 31.55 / 1.1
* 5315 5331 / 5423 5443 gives 61.3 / 30.96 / 0.3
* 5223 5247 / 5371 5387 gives 62.0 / 31.81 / 0.8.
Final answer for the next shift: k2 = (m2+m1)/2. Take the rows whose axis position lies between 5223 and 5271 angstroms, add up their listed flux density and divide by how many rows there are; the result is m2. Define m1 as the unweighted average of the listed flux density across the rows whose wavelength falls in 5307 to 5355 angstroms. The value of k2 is 31.99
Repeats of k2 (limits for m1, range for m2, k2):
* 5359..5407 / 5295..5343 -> 32.84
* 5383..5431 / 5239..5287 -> 32.08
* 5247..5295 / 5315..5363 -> 32.01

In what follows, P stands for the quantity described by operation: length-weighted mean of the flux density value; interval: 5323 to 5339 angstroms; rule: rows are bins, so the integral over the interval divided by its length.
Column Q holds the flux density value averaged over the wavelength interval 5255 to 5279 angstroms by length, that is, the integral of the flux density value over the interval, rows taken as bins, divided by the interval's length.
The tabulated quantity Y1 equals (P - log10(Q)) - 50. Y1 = -19.3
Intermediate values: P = 32.2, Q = 30.6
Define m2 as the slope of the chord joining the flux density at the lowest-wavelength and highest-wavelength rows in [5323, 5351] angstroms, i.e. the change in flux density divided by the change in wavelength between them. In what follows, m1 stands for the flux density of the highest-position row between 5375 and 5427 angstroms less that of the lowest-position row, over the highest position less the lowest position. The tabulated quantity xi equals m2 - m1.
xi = 0.09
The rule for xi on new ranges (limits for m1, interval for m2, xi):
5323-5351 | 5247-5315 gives -0.04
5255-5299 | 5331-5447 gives -0.01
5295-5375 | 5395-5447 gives -0.01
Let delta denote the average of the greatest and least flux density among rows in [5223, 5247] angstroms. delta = 32.2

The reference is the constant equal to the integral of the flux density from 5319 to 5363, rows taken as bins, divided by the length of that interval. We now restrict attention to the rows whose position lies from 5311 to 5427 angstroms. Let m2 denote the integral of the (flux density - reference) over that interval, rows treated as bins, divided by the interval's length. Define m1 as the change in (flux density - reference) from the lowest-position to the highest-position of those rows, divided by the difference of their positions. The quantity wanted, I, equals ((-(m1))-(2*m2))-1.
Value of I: -1.1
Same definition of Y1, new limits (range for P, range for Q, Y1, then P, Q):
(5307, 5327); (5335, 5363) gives -19.0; 32.5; 33.9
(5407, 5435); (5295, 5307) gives -17.8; 33.7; 32.6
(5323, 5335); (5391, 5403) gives -20.0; 31.5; 32.0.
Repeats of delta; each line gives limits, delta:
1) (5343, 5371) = 33.6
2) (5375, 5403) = 32.9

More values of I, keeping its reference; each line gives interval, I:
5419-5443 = -1.7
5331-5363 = -2.4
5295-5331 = 0.4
